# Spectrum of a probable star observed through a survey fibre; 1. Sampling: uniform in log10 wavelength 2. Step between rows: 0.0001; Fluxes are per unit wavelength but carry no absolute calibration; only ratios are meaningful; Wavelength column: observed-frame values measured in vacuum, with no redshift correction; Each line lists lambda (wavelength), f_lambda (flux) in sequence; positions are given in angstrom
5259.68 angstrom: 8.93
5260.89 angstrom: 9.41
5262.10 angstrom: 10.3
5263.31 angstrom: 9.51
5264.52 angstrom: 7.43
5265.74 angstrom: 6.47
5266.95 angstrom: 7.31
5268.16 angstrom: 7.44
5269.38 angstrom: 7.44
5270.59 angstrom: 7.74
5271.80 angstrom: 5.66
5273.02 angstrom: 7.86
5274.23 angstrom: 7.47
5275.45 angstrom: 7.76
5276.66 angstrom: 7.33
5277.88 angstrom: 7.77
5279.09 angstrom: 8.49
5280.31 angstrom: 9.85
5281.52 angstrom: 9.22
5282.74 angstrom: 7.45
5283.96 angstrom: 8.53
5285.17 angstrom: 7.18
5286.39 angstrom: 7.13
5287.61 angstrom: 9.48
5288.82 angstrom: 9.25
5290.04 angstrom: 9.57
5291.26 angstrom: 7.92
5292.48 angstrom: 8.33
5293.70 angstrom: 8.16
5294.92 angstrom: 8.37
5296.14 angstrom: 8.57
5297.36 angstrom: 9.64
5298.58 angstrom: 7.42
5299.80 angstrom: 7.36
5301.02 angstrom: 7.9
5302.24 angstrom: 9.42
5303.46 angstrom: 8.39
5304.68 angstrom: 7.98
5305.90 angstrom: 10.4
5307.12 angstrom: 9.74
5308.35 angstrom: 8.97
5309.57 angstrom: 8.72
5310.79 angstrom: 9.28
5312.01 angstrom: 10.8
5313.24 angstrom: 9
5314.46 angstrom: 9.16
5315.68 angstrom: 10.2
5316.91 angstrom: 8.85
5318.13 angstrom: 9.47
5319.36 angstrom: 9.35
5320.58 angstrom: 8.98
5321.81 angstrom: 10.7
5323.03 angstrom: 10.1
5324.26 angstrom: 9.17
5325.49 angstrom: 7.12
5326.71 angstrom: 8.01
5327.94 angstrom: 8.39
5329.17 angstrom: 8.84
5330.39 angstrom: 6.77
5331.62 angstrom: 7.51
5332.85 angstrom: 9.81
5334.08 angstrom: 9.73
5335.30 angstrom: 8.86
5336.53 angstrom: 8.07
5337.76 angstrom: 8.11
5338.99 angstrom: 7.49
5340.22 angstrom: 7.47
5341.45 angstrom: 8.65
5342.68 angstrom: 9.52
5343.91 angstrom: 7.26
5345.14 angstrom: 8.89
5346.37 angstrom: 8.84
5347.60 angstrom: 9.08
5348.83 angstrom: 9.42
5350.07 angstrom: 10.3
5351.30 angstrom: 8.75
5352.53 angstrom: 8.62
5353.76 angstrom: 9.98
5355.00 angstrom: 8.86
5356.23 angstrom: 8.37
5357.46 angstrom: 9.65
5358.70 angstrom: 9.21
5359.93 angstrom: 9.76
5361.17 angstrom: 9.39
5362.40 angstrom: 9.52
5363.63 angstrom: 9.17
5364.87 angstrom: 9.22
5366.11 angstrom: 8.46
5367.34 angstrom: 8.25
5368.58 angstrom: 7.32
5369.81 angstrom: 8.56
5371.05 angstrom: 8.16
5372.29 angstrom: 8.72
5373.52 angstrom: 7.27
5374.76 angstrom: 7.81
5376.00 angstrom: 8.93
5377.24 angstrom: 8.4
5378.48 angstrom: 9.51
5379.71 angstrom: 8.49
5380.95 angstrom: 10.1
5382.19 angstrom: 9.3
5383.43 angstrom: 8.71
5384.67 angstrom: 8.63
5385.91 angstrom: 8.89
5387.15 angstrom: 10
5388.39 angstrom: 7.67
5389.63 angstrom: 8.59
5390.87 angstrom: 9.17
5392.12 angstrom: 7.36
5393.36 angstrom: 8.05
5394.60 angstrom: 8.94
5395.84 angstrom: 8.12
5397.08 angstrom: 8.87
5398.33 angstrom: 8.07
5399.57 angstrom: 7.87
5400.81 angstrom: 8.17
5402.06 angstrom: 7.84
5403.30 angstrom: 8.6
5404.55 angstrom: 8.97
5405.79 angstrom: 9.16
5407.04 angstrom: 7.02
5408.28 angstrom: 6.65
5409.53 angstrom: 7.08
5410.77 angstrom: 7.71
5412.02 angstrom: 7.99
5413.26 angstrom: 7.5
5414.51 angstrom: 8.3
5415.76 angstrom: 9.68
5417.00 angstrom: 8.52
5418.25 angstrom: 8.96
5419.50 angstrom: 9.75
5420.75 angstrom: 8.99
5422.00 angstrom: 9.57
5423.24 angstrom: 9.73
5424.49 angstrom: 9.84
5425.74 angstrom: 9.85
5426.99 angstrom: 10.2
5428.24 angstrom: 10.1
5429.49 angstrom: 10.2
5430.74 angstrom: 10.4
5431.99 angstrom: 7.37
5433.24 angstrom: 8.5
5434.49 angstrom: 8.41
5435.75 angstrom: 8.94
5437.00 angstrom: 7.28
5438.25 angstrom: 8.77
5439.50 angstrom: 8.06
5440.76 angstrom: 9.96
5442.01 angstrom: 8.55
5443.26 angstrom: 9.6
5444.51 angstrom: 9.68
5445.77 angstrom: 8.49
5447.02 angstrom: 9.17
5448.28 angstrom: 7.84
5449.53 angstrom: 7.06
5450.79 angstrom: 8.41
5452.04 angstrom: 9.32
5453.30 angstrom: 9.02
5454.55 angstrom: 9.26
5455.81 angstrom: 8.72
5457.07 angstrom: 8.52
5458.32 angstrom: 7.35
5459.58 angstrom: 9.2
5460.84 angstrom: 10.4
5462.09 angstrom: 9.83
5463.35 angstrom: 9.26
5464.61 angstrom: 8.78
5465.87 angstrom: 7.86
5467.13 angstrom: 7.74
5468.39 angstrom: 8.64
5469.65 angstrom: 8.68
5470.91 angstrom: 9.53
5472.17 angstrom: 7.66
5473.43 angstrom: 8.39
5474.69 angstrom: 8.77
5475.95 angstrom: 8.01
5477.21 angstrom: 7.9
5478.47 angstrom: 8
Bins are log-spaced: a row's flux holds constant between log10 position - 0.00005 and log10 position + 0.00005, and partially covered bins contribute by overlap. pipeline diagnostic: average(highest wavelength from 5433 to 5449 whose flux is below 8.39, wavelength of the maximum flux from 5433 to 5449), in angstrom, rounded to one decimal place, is 5444.5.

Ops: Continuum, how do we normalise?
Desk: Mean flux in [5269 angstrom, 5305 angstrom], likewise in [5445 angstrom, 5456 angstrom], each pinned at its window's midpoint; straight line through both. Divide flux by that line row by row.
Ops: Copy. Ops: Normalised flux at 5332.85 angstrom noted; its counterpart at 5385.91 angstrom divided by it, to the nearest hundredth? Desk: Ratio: 0.89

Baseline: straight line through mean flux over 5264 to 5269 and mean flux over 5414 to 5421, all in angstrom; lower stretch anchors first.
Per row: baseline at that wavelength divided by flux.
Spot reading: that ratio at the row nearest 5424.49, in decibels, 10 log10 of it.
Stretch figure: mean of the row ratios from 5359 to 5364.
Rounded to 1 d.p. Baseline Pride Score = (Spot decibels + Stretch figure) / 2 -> 0.3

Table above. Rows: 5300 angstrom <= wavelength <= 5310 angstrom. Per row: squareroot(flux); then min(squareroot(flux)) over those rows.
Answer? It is 2.81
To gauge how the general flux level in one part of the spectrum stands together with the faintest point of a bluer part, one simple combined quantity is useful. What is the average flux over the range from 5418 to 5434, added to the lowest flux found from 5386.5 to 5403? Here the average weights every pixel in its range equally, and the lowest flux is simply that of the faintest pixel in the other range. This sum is 16.9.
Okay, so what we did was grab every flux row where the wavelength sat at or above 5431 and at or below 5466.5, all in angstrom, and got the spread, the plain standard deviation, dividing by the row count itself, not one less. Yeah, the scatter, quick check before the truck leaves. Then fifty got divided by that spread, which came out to 60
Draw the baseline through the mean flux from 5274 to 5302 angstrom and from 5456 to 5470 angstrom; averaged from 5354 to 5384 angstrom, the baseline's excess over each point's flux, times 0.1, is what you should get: -0.031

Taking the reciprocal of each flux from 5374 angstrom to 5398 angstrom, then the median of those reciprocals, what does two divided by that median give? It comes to 17.4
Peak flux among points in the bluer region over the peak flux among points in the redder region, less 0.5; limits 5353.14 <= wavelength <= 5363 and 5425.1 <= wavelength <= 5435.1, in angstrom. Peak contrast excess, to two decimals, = 0.46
